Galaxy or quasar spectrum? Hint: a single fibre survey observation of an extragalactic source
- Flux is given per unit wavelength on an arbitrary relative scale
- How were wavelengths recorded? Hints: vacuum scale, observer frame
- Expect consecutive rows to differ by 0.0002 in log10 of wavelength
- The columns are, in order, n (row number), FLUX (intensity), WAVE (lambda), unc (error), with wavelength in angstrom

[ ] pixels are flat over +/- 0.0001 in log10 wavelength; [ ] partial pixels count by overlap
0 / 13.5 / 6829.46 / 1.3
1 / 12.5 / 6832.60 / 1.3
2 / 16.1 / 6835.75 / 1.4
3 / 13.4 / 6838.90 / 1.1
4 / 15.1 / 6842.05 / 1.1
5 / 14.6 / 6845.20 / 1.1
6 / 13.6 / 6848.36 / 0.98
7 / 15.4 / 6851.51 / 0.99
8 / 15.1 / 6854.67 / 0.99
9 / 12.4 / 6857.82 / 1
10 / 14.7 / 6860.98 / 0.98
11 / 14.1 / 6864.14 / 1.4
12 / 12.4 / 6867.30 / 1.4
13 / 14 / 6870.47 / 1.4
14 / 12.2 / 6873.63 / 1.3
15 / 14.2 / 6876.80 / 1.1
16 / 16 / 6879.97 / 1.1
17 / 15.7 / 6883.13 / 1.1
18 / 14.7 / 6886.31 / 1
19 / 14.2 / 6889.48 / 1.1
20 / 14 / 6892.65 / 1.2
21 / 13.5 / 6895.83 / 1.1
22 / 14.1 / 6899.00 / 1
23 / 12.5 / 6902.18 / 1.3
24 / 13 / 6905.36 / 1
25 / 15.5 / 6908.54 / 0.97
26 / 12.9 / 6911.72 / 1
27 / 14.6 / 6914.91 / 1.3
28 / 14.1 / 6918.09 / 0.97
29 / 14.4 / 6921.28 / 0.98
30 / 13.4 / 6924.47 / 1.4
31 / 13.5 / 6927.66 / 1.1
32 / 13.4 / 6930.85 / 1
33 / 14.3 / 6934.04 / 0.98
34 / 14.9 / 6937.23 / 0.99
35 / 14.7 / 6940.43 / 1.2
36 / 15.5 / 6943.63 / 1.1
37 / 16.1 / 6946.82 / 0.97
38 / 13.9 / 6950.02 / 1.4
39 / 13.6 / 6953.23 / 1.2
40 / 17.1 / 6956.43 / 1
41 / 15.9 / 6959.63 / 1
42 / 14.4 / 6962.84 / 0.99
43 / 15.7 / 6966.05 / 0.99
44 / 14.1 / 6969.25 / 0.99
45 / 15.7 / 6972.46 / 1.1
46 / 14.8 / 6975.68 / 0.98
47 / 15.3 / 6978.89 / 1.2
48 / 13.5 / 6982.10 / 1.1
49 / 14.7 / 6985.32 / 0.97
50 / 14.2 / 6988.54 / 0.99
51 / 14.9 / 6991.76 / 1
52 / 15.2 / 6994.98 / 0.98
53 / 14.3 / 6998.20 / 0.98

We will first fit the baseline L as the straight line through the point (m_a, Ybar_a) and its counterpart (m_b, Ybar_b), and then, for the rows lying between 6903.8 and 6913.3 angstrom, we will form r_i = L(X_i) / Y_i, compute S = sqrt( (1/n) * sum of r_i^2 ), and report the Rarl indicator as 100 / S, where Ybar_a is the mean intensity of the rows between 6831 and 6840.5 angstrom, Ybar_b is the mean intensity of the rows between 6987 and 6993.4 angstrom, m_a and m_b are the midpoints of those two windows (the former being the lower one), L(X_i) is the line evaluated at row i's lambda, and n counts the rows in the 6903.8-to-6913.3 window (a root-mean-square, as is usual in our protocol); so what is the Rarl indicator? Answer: 96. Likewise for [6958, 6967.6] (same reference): 106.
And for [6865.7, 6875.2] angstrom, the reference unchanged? 91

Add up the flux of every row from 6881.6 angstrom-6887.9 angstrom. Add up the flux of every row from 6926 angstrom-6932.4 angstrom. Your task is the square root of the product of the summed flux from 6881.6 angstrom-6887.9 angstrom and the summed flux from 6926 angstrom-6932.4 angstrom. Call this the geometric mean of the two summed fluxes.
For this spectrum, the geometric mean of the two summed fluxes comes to 28.6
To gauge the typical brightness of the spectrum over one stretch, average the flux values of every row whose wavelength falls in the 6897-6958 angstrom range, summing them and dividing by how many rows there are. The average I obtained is 14.3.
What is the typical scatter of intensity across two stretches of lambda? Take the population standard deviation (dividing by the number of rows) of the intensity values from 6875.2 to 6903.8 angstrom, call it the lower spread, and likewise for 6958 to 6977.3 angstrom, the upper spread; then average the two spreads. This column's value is 0.85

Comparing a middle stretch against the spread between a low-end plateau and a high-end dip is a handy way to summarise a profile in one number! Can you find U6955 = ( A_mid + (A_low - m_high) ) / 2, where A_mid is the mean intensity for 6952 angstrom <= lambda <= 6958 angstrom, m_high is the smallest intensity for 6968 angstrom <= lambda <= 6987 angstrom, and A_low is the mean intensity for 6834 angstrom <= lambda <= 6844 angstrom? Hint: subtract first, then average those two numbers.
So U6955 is 8.4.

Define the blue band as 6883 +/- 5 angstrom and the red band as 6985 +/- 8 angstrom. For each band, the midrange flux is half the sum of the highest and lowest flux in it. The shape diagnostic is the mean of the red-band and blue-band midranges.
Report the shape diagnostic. 14.9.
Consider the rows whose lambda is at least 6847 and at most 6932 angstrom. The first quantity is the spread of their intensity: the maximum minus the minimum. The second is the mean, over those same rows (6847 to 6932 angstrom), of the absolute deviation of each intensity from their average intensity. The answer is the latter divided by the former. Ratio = 0.22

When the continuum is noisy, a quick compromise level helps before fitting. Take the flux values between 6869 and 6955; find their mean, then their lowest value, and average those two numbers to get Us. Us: 13.2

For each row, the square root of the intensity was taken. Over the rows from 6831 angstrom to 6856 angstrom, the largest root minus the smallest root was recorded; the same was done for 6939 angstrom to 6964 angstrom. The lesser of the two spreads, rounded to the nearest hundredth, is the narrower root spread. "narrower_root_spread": 0.45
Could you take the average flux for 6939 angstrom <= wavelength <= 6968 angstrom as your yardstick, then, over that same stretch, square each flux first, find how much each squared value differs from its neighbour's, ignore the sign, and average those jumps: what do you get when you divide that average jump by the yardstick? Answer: 2.9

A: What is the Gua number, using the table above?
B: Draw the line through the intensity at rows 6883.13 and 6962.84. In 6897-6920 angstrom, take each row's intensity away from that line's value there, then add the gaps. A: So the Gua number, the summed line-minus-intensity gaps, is 10.3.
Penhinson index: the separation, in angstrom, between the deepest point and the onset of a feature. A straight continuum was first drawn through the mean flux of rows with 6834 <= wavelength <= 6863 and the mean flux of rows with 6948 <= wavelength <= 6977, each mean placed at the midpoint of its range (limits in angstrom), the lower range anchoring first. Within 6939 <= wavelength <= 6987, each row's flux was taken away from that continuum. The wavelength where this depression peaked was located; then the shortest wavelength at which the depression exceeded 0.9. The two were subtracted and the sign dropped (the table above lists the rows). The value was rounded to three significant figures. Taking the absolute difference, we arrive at 32.1 angstrom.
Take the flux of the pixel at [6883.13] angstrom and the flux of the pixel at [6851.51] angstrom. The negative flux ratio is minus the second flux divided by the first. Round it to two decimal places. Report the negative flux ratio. -0.98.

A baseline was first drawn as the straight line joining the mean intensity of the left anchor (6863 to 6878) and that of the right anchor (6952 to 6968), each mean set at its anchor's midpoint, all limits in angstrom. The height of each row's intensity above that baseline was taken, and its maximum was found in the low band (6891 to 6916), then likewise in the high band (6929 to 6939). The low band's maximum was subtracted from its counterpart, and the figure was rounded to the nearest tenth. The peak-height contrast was -1.2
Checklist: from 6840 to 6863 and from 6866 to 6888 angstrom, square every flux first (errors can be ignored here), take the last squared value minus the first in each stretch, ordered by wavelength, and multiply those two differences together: -743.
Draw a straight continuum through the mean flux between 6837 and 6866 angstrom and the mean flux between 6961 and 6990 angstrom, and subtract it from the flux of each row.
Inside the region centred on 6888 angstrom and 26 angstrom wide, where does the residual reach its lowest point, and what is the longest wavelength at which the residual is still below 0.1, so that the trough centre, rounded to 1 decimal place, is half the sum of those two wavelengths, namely 6897.4 angstrom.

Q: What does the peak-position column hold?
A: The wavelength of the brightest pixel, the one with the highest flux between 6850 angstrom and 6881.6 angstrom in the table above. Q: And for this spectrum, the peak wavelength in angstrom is 6879.97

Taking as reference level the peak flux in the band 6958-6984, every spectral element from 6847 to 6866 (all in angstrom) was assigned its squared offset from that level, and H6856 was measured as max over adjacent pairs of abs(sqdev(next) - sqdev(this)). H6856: 12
